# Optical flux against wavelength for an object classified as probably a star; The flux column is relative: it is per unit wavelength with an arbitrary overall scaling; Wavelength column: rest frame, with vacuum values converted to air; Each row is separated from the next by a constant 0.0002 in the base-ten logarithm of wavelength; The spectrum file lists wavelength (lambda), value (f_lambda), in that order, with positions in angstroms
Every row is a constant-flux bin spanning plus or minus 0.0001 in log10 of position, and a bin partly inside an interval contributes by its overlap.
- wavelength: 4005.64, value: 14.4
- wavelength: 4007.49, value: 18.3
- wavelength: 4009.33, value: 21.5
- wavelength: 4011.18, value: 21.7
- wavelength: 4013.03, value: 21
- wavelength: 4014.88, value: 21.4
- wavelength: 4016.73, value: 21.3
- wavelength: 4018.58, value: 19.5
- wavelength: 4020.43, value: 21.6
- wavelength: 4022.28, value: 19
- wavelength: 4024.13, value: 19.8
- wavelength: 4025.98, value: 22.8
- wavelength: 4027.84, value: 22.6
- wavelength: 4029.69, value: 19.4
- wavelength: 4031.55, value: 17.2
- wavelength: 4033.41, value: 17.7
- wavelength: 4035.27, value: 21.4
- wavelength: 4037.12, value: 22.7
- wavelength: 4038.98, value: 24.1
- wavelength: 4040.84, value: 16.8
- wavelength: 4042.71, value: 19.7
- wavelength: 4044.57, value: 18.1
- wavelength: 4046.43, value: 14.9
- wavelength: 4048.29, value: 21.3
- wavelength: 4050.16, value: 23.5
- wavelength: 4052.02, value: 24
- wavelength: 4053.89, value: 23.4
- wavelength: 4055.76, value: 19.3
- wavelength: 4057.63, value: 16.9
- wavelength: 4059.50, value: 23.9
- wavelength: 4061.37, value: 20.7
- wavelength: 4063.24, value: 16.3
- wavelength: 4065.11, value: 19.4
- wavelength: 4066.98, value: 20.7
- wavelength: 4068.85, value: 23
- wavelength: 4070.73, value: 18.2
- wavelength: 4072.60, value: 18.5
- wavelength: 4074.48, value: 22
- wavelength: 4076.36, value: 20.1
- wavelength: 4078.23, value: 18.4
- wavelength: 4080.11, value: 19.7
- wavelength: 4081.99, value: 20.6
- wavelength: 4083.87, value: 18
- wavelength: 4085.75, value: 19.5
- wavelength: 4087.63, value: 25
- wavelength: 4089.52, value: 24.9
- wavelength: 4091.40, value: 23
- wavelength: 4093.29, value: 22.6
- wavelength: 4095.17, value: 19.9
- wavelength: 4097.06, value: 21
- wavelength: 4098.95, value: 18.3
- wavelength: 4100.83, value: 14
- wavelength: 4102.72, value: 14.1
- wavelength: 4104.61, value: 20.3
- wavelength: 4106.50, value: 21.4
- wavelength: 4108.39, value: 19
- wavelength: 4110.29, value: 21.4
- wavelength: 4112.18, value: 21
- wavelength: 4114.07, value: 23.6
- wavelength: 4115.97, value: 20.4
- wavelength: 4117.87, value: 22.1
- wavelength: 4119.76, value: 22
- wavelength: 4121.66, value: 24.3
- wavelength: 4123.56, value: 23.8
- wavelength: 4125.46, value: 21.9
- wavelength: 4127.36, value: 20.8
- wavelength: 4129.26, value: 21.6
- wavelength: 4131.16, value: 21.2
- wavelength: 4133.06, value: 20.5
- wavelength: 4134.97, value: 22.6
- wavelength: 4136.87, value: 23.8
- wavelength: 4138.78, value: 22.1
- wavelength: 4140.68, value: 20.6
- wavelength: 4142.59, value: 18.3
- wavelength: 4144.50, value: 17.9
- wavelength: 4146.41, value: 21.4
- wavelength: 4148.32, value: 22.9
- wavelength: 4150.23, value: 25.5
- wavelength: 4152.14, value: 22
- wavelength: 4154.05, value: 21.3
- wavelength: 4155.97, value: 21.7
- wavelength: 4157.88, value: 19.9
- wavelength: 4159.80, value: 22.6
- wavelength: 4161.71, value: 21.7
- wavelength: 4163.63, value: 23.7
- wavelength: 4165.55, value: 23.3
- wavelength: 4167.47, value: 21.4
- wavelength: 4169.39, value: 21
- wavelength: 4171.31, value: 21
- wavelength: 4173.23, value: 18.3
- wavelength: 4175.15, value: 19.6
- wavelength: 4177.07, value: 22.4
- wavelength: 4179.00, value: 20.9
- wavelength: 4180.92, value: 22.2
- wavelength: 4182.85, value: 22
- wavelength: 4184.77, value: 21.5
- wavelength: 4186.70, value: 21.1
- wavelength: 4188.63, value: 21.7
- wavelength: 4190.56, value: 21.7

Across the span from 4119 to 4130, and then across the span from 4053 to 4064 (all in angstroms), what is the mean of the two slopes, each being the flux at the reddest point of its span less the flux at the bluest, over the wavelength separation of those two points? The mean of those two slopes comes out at -0.4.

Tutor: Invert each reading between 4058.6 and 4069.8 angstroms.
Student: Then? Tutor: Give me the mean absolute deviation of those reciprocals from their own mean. 0.0049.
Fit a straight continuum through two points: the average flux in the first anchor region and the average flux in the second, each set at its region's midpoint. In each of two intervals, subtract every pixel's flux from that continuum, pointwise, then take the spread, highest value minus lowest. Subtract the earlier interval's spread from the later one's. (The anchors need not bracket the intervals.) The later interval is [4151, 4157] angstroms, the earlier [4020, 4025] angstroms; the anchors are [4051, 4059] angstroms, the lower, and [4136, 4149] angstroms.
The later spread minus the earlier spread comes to -1.9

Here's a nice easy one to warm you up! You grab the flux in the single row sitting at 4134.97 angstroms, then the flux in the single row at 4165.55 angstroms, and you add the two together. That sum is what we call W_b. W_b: 46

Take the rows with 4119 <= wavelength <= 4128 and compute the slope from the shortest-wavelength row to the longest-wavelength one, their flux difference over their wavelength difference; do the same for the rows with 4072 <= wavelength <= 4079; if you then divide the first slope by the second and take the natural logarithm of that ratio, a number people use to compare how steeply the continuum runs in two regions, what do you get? 2.2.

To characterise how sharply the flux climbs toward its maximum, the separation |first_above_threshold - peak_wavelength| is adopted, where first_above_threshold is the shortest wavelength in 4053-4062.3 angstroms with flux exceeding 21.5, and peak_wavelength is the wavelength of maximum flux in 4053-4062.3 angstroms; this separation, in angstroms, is 5.6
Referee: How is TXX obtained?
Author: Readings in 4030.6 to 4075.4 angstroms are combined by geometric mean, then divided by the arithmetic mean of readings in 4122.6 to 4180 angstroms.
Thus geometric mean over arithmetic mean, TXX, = 0.93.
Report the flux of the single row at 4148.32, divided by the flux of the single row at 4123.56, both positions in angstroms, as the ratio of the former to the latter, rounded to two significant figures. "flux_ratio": 0.96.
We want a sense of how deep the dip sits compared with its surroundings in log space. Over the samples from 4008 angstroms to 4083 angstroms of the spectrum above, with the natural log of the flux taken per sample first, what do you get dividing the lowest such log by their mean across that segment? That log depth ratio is 0.90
